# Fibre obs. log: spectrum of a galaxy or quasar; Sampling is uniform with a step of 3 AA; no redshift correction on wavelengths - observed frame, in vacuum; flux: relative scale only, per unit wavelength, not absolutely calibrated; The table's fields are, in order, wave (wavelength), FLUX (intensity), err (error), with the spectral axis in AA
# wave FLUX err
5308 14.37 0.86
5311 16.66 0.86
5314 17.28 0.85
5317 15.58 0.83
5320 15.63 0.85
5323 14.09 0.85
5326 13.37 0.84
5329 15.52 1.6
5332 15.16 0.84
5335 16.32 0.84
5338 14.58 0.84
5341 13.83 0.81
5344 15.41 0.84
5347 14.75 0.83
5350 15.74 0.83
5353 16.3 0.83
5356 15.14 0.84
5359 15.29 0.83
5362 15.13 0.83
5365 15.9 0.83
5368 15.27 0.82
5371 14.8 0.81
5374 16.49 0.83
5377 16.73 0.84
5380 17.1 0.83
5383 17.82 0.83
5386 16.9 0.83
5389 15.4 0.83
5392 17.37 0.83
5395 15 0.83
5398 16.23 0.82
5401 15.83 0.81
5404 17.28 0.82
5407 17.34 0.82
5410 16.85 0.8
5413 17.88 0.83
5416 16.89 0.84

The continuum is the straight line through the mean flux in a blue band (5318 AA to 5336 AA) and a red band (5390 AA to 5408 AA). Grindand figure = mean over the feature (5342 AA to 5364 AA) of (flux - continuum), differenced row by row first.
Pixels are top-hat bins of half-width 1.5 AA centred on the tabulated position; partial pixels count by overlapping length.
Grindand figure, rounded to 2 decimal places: -0.15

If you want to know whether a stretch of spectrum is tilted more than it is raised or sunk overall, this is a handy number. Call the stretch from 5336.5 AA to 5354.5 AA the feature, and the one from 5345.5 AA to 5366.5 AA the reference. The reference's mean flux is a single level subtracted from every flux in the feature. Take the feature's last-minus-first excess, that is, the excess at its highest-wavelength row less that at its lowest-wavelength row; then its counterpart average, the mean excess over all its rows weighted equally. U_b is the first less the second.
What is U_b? 2.1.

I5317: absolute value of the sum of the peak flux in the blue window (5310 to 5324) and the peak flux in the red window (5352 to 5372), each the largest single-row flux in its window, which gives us 33.6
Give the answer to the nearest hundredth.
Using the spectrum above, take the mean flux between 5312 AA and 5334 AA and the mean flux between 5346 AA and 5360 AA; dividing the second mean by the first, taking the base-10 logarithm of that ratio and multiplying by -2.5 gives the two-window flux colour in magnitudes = -0.01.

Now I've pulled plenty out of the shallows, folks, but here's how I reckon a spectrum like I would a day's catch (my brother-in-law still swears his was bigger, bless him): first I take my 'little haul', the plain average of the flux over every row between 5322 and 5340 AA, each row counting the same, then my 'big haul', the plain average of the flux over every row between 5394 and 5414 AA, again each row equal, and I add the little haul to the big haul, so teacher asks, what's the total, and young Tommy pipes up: 31.5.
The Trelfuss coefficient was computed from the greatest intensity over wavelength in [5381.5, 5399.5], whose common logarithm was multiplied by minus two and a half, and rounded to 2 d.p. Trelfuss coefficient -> -3.13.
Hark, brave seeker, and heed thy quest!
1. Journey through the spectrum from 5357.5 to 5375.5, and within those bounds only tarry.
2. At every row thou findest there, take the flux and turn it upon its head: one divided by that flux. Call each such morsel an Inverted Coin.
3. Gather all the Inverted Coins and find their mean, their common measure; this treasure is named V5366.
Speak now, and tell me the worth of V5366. 0.0647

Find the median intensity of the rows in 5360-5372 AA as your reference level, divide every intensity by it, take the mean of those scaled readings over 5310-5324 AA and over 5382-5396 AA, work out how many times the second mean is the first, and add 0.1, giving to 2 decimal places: 1.14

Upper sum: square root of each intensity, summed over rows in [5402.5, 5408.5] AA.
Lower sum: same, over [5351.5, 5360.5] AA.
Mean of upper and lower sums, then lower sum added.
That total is 22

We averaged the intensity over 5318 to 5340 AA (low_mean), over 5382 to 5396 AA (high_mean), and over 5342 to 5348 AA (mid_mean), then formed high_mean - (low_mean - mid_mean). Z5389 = 16.6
